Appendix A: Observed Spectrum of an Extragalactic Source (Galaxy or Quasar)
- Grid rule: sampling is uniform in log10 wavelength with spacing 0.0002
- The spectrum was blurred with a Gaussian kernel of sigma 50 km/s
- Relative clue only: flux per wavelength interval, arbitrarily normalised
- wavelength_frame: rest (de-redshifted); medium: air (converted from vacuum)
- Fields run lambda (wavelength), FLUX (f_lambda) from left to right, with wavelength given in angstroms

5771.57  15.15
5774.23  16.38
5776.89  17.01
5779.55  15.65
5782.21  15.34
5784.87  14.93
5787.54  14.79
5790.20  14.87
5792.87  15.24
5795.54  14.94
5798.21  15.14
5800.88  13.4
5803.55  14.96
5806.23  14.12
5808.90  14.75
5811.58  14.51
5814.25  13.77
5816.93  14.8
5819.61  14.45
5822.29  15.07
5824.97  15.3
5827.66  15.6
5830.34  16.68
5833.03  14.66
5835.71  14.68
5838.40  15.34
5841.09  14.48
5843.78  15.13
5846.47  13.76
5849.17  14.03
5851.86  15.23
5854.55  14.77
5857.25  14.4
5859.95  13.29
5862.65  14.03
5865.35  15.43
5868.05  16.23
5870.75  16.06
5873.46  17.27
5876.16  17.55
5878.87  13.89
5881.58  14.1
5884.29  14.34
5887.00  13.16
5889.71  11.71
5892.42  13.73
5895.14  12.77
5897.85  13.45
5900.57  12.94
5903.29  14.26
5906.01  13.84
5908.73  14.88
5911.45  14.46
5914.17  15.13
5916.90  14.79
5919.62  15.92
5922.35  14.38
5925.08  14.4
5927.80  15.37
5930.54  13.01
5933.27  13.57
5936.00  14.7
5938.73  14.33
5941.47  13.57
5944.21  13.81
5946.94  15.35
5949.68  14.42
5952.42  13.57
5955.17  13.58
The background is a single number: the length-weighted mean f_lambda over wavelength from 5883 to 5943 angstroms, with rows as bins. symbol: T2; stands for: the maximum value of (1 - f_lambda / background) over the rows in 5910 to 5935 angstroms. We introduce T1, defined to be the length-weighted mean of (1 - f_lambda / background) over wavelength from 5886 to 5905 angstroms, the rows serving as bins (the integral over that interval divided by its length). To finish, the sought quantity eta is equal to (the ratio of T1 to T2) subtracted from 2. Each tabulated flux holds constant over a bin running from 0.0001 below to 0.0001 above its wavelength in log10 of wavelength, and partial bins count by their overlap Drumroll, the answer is 1.15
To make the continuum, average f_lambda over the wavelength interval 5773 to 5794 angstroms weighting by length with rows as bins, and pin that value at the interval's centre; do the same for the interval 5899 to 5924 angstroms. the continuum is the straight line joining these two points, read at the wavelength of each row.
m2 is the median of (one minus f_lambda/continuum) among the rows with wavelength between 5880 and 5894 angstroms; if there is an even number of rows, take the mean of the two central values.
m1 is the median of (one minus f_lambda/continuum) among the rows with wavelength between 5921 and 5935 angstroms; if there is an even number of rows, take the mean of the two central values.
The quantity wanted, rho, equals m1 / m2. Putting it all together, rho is 0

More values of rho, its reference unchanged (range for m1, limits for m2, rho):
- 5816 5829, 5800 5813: 0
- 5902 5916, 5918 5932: -3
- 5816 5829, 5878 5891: 0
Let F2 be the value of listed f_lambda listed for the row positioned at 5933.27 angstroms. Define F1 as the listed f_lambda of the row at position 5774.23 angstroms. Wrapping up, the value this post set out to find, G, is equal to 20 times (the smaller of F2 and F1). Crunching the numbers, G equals 271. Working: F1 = 16.38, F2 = 13.57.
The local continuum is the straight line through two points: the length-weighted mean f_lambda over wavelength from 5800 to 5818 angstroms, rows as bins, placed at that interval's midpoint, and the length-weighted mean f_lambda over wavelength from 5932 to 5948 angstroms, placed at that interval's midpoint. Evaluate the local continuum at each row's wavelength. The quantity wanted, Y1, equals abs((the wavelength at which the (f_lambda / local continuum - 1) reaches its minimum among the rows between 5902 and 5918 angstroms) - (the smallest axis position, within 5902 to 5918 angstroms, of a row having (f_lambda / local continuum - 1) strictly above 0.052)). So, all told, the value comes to 8.2 angstroms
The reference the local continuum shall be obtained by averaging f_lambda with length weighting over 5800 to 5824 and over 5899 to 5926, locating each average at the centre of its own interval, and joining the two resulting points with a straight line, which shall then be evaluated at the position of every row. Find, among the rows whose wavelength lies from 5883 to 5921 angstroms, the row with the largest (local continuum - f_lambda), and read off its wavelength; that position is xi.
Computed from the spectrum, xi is 5889.71 angstroms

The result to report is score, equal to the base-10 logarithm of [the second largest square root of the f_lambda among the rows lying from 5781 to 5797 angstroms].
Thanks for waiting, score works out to 0.591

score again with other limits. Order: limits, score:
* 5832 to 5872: 0.603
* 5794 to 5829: 0.592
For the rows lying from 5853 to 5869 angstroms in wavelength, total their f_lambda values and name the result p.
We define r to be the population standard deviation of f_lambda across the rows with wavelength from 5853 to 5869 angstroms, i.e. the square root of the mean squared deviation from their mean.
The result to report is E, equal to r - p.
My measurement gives -87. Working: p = 88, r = 0.95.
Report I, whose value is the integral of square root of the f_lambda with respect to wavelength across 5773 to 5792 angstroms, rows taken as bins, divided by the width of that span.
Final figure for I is 3.94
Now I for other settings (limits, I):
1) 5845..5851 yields 3.74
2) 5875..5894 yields 3.74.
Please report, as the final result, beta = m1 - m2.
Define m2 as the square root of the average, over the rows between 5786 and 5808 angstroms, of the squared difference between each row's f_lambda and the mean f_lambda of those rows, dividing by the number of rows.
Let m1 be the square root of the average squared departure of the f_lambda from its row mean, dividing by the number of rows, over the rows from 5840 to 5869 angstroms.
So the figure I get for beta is 0.2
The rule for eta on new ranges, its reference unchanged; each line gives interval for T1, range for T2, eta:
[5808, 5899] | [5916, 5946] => 2.61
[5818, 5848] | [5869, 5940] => 2.42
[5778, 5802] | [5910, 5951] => 2.90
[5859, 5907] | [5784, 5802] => 2.50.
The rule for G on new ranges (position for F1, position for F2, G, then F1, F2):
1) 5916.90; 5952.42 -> 271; 14.79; 13.57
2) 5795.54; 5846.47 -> 275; 14.94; 13.76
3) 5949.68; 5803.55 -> 288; 14.42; 14.96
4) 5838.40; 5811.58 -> 290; 15.34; 14.51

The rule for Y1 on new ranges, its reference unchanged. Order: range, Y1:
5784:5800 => 5.3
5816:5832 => 5.4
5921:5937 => 2.7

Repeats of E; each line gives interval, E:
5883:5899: -78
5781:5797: -90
